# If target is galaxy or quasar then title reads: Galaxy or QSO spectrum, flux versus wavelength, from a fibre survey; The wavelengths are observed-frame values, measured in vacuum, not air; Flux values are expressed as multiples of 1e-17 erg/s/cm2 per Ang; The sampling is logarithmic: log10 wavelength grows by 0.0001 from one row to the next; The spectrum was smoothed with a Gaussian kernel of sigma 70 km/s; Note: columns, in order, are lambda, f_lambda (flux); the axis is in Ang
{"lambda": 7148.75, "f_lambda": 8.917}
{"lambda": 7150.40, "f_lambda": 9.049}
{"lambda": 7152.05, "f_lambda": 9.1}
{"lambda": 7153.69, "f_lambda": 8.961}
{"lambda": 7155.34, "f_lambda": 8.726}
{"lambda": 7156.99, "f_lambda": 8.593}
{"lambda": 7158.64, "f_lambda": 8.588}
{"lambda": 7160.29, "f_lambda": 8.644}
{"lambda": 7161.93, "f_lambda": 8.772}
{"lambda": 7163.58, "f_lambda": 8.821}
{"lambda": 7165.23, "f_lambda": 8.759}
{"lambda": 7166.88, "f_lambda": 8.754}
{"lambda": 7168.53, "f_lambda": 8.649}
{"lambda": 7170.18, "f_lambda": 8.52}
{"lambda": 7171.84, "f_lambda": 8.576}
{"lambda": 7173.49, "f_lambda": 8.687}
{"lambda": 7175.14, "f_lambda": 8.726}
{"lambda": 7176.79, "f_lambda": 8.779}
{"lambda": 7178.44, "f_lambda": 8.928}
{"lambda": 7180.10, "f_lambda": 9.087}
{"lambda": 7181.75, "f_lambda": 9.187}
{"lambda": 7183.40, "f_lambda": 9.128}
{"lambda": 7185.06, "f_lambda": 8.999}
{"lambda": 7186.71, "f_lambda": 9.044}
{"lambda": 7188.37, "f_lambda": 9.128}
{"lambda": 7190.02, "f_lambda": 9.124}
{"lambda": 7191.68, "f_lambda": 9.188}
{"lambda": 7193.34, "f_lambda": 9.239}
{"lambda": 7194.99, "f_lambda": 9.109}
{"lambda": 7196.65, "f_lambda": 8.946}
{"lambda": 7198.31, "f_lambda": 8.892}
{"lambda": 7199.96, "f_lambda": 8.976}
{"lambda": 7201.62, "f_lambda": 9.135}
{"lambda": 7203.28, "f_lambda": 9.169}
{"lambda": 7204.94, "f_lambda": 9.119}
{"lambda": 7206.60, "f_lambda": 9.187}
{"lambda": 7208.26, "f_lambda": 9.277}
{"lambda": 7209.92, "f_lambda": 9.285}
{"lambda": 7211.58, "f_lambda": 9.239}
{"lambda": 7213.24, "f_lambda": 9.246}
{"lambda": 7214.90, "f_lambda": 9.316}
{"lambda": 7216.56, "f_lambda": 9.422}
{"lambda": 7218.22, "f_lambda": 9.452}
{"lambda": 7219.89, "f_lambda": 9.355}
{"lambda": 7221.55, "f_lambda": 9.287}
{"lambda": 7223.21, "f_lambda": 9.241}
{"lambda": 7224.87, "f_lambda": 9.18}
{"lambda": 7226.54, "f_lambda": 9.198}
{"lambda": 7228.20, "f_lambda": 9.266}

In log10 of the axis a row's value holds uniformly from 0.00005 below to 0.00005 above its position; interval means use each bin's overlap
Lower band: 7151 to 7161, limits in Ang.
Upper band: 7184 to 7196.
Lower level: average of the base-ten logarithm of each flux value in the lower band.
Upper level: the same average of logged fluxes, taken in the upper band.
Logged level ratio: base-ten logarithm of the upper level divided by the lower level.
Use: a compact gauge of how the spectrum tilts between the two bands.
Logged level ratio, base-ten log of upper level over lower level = 0.008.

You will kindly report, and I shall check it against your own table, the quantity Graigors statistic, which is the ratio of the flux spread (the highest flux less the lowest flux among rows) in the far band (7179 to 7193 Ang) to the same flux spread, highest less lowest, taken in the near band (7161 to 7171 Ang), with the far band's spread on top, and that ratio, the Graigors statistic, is 0.63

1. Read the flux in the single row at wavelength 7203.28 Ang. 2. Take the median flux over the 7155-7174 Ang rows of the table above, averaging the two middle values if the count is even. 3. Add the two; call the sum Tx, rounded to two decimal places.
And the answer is 17.84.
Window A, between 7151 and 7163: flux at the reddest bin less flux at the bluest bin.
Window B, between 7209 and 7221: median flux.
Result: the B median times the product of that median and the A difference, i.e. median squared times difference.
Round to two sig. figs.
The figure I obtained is -28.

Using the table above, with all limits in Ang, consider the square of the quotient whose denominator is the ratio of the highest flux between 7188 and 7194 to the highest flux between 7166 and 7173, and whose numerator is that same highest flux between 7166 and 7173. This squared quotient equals 68.8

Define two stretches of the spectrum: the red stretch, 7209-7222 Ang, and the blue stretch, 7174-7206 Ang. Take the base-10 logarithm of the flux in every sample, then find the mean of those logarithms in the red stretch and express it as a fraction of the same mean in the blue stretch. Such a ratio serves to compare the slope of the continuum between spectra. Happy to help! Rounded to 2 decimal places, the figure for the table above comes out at 1.01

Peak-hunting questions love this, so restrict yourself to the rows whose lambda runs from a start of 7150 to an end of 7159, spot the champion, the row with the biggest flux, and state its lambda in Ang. 7152.05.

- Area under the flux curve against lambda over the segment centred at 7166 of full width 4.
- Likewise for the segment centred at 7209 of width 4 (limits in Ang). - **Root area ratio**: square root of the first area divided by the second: 0.97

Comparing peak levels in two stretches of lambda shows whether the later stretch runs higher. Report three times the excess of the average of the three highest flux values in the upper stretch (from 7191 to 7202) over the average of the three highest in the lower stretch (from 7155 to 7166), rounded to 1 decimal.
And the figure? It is 1.2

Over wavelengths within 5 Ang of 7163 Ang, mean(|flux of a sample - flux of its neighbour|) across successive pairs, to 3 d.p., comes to 0.060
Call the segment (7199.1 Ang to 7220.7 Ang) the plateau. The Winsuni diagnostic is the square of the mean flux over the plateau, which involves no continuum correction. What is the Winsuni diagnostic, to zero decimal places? 85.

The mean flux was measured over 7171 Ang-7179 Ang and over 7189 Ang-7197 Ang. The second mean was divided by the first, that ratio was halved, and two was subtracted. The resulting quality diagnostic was -1.48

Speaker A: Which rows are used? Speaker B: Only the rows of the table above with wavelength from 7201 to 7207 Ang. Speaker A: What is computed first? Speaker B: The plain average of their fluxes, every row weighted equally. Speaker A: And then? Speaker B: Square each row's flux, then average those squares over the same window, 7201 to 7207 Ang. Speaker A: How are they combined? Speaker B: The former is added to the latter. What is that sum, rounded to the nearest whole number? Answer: 93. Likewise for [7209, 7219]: 96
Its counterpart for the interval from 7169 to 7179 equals 84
